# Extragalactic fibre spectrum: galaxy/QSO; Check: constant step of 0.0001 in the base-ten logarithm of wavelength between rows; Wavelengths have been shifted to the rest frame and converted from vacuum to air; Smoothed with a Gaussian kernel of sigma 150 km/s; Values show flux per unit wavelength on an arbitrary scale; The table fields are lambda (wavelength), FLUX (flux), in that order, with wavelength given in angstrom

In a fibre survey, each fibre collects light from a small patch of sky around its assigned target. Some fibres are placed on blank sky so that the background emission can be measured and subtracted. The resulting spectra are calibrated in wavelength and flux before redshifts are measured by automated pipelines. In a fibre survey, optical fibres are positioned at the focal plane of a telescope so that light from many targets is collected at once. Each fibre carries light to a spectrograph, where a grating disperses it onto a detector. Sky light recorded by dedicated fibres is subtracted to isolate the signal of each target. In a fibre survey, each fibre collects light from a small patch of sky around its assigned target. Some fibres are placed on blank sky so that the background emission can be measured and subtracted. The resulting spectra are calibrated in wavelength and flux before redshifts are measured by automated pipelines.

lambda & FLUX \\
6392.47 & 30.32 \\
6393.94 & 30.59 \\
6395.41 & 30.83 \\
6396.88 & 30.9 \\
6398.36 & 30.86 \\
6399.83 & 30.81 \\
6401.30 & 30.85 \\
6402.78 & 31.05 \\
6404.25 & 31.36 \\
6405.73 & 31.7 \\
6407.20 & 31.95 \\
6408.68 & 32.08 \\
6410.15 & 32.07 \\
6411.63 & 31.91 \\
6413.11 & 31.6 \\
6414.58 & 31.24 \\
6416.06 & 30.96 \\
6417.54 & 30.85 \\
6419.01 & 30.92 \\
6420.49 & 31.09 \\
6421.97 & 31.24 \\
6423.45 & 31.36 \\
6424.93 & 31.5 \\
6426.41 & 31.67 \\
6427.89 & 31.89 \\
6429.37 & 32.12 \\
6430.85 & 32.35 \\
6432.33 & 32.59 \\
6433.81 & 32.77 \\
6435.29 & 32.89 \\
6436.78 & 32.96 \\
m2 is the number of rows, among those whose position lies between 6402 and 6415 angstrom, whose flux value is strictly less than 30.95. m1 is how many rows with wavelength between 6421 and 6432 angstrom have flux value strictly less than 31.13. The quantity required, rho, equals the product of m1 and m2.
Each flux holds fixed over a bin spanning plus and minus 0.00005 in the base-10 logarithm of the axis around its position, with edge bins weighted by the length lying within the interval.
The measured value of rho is 0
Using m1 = 0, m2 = 0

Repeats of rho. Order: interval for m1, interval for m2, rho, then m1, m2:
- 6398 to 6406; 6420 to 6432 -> 0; 4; 0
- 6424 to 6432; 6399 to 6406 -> 0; 0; 2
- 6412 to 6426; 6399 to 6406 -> 8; 4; 2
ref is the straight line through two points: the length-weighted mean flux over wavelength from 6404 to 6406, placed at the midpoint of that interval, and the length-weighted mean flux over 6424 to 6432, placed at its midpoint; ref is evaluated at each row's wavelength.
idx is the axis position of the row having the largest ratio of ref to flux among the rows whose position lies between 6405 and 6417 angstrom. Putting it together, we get 6416.06 angstrom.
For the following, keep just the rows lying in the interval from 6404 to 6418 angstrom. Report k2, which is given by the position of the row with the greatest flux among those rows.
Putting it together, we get 6408.68 angstrom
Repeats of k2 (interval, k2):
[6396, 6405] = 6404.25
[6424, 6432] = 6430.85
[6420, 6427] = 6426.41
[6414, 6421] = 6414.58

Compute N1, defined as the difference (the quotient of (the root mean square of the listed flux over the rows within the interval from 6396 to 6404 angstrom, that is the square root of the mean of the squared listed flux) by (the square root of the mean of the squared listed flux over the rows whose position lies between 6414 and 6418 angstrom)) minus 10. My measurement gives -9.00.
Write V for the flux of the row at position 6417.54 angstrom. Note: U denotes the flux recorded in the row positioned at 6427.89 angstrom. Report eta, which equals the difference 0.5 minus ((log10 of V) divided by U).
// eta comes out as 0.4533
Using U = 31.89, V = 30.85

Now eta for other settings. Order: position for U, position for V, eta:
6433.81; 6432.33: 0.4538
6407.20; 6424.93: 0.4531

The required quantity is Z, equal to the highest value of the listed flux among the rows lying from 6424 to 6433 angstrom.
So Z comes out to 32.59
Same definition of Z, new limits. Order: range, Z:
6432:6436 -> 32.89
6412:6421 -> 31.6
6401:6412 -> 32.08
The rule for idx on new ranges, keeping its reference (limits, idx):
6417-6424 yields 6417.54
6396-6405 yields 6399.83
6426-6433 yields 6426.41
